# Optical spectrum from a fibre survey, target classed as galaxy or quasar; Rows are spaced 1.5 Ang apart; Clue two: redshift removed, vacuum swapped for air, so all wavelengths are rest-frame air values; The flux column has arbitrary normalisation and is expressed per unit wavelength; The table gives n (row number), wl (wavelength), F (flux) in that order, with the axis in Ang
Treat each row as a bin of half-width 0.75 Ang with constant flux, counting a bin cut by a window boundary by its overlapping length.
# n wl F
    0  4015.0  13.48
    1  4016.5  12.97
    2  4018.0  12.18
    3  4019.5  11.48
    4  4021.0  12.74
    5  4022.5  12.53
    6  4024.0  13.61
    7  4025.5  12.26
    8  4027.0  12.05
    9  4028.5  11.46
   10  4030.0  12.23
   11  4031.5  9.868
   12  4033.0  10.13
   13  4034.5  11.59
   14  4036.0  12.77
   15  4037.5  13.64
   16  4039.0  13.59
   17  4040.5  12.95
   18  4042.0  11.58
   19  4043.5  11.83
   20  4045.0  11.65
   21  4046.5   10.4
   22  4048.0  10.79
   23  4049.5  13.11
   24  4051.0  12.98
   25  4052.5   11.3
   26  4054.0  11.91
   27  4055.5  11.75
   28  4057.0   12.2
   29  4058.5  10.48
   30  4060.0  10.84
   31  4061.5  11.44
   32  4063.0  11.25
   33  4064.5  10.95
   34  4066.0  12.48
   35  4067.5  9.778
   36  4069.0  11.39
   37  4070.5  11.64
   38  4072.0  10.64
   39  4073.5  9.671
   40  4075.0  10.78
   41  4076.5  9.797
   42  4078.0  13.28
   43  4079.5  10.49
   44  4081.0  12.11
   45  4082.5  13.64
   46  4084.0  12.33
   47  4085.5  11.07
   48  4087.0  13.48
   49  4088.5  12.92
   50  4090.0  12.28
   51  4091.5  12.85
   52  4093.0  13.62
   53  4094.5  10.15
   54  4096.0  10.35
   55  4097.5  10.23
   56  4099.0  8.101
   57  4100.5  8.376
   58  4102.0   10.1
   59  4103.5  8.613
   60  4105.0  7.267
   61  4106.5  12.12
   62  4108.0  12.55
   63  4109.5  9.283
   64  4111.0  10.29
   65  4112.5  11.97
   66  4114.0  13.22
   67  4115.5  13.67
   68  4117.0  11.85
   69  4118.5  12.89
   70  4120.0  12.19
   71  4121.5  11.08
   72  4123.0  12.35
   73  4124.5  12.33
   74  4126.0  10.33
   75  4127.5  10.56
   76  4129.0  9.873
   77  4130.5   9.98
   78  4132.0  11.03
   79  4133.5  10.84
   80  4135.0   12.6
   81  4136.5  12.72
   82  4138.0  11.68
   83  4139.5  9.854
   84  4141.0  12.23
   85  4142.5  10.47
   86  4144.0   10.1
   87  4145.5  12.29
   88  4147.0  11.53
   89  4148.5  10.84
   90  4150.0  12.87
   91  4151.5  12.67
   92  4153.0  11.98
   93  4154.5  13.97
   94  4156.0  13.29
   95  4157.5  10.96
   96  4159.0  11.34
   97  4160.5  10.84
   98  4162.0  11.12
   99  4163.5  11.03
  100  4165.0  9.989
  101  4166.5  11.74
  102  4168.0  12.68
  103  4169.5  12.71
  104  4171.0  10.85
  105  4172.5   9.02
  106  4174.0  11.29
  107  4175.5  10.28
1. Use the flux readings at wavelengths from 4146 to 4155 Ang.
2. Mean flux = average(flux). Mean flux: 12.3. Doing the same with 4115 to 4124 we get 12.3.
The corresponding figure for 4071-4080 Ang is 10.8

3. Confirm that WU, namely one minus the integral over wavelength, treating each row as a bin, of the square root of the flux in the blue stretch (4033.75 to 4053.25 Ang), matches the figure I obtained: -67.0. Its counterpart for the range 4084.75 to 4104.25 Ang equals -63.2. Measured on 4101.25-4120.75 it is -64.1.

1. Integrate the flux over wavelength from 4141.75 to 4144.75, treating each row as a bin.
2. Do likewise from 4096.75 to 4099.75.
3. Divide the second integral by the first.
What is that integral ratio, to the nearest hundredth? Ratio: 0.89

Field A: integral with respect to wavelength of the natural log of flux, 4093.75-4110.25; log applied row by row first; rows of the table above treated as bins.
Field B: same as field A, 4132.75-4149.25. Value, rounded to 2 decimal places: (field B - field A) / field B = 0.07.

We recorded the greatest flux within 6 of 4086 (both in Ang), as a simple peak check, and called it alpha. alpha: 13.64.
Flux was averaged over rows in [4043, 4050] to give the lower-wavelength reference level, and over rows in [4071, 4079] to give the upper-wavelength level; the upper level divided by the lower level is 0.94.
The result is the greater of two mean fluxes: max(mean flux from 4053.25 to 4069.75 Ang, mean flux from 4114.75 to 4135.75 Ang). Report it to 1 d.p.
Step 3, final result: 11.5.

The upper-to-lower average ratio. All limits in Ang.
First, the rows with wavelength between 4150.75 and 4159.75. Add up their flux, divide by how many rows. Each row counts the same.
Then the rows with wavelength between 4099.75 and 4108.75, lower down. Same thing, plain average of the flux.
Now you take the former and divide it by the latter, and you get 1.257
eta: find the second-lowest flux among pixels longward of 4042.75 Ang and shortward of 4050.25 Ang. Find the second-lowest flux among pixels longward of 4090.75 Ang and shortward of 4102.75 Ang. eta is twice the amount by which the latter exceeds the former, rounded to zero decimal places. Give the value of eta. -5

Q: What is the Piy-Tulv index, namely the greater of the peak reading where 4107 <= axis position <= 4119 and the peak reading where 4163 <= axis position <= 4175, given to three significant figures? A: 13.7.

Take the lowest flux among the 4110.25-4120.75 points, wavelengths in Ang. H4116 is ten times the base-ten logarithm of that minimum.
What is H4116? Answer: 10.1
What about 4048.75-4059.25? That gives 10.2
